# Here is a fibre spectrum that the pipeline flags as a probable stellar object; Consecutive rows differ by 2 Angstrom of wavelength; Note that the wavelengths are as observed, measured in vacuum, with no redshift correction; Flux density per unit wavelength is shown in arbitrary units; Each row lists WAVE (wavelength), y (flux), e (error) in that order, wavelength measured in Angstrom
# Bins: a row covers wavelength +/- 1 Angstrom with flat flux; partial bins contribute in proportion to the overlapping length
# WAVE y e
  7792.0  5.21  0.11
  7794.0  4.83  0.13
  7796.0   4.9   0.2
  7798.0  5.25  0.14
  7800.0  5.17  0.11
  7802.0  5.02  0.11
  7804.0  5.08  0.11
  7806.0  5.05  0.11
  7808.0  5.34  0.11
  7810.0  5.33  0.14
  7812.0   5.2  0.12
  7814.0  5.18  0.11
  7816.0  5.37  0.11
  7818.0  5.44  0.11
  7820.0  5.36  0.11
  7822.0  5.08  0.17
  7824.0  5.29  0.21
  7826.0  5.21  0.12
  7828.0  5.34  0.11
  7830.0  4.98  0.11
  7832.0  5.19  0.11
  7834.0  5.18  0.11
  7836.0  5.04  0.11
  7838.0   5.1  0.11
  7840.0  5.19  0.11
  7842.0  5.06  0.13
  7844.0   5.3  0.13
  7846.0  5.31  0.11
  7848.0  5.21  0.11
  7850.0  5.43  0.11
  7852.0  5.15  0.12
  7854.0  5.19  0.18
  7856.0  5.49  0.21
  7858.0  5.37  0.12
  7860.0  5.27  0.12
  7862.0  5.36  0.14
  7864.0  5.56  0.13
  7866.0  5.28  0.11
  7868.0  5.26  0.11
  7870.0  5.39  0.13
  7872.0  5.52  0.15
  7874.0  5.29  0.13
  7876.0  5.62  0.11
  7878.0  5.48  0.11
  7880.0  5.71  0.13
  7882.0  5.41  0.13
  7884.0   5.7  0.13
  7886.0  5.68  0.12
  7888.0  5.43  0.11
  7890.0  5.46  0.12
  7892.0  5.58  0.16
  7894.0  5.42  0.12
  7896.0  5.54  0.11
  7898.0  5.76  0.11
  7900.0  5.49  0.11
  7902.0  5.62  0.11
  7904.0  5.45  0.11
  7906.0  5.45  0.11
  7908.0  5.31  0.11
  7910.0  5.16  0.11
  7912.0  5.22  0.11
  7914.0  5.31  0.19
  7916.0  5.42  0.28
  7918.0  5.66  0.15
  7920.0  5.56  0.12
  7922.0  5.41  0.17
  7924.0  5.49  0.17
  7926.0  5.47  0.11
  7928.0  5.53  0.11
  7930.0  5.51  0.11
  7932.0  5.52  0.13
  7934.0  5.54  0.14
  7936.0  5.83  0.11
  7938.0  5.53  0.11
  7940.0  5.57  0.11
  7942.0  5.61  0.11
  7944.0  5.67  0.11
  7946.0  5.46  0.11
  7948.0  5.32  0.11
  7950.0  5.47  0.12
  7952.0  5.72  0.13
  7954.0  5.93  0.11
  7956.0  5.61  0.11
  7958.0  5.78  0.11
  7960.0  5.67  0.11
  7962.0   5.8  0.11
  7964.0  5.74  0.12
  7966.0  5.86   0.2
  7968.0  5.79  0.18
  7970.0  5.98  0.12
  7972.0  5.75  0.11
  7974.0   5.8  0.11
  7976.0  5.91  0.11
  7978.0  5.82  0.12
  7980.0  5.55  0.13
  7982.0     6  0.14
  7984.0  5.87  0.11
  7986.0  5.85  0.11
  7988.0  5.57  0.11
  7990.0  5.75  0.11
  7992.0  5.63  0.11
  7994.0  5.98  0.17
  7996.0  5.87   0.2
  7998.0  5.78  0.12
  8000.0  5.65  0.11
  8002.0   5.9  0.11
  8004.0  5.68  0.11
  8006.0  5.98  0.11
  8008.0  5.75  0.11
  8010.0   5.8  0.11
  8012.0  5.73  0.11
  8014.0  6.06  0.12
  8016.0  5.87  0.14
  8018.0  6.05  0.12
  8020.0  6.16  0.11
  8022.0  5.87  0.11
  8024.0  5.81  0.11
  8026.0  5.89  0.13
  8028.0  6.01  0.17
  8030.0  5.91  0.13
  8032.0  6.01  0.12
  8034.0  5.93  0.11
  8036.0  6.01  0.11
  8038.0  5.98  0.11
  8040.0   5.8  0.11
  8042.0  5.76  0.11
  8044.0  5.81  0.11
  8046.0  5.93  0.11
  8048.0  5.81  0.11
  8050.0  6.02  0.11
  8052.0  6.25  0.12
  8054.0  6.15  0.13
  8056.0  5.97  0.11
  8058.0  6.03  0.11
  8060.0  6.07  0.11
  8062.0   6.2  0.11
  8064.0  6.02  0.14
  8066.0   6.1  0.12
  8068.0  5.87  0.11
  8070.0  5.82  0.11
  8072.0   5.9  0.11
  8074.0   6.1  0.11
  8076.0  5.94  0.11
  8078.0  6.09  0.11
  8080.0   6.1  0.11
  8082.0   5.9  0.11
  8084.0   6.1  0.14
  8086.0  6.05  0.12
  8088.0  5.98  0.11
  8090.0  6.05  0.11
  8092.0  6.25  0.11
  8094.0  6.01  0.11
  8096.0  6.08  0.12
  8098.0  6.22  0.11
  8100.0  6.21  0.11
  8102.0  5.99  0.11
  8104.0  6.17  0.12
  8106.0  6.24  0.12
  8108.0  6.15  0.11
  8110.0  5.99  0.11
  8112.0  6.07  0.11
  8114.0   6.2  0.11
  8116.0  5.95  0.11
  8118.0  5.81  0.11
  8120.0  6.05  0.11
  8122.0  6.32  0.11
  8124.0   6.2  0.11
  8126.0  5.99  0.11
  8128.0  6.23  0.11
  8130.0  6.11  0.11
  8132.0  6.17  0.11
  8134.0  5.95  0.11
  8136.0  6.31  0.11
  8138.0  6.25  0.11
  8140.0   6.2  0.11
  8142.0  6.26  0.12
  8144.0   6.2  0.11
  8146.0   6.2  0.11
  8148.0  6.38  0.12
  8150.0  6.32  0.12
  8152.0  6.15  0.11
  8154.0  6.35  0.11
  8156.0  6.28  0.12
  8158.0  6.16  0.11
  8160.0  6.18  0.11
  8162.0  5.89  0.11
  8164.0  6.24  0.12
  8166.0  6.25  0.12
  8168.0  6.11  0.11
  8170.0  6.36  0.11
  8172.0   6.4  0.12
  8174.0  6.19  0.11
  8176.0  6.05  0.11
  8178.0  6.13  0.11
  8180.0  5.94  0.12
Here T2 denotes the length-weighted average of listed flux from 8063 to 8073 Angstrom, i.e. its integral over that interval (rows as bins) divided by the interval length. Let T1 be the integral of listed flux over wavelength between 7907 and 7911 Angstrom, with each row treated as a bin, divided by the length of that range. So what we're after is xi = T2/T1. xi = 1.14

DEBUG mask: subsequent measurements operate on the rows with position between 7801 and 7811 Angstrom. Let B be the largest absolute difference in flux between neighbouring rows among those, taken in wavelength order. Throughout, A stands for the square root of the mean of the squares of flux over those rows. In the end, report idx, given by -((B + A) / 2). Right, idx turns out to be -2.7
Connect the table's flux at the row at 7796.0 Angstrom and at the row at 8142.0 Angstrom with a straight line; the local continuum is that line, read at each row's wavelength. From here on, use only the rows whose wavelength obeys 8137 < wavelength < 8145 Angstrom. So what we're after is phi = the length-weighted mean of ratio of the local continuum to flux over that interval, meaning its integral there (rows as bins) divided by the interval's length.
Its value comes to 1.005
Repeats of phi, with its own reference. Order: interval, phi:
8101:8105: 1.005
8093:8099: 0.996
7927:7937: 0.973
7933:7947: 0.976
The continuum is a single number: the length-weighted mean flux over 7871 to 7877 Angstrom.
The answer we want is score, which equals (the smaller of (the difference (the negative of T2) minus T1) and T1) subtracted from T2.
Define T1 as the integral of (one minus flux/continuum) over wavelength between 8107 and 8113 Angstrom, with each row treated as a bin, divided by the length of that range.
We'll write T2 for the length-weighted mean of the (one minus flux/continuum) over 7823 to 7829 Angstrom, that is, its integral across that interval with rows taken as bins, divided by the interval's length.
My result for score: 0.144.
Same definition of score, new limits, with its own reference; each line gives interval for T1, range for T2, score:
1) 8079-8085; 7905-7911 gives 0.133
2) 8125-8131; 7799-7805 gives 0.186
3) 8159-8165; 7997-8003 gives 0.060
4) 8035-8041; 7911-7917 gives 0.112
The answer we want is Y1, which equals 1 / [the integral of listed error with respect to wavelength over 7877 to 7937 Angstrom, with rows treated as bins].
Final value 0.13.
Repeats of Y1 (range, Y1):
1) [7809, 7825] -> 0.46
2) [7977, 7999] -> 0.35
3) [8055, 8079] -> 0.37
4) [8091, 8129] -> 0.24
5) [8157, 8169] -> 0.74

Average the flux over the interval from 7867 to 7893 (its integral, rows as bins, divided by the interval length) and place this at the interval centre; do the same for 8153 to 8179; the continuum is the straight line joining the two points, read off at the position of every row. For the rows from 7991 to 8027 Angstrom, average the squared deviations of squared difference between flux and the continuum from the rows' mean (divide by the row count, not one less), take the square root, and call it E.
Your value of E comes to 0.025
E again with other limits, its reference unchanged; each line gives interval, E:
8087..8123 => 0.022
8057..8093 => 0.017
